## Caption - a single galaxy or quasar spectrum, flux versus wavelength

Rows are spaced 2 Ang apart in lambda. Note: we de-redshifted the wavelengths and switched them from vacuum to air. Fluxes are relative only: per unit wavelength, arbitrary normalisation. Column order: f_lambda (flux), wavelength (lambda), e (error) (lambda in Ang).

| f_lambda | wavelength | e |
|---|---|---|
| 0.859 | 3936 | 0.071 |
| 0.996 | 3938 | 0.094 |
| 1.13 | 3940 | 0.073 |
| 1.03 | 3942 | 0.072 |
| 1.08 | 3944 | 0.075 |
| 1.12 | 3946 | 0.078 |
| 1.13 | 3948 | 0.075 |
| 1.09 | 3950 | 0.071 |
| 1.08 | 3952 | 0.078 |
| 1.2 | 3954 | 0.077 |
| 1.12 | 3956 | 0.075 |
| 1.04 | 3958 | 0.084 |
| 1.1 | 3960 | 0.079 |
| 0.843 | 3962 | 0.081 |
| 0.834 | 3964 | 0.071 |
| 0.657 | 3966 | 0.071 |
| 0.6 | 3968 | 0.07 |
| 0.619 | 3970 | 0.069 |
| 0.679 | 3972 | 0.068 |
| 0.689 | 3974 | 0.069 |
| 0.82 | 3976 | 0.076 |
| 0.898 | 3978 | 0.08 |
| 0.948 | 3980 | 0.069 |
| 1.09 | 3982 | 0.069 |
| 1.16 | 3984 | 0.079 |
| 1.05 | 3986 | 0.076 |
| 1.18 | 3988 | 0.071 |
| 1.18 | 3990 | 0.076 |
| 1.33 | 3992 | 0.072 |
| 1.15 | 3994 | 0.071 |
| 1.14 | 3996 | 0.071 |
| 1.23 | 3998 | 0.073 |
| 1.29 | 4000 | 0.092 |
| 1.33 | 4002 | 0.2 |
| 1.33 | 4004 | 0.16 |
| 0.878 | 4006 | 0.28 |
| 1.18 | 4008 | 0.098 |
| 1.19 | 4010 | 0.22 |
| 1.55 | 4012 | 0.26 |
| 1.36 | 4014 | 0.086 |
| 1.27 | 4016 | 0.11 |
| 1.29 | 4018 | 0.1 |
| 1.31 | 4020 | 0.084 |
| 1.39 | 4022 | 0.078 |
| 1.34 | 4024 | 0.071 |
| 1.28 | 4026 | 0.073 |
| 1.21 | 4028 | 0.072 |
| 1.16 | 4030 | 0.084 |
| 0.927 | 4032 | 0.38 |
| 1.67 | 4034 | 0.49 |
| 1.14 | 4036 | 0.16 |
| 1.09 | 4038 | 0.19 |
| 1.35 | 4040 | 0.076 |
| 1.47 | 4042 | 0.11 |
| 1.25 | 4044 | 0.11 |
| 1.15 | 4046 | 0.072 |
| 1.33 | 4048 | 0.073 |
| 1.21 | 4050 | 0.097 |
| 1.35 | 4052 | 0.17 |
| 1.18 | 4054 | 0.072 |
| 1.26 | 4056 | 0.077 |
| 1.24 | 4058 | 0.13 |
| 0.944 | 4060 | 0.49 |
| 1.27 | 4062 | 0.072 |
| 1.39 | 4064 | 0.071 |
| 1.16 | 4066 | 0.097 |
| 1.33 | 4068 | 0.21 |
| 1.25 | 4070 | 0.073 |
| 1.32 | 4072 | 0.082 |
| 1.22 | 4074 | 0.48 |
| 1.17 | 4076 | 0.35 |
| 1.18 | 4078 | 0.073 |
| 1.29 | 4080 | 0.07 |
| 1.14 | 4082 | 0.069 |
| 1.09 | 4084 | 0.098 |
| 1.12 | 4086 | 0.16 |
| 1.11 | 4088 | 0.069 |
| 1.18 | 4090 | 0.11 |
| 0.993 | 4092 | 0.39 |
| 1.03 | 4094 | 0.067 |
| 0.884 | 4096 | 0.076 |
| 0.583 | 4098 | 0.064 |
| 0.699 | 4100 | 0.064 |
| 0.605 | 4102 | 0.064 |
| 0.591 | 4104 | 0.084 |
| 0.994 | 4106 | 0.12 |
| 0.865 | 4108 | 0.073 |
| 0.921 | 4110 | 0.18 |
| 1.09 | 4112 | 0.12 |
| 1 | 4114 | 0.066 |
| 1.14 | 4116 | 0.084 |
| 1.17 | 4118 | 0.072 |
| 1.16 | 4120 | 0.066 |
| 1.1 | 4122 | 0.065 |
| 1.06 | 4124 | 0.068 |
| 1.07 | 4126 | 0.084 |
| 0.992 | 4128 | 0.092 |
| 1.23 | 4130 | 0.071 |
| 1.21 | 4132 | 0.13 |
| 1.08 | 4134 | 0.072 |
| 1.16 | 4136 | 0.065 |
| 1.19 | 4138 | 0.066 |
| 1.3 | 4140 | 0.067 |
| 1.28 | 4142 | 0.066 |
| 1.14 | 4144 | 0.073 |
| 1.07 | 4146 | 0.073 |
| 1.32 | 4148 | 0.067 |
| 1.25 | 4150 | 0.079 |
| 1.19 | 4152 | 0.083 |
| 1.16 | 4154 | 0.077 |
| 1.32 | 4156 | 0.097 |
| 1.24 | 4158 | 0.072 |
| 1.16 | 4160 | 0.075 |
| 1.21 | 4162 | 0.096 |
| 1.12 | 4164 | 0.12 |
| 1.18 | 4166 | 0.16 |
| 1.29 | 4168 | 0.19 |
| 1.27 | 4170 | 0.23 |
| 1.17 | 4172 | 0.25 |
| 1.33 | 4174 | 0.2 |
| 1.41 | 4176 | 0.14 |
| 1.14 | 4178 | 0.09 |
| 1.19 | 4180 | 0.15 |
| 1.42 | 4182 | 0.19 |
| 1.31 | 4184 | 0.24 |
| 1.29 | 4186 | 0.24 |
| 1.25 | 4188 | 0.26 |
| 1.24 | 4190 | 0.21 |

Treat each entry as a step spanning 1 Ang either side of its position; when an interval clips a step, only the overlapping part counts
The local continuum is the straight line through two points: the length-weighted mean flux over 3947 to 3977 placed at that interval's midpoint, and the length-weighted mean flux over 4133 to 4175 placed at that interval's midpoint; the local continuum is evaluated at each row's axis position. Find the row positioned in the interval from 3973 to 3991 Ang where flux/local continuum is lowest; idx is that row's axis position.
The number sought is 3974 Ang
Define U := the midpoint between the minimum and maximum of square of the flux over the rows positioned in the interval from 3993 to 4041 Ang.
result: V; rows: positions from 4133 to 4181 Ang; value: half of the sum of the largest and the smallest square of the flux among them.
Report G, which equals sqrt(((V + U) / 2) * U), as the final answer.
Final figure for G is 1.73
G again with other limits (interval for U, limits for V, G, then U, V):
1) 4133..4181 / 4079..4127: 1.42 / 1.57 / 1.00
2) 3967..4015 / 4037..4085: 1.42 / 1.38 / 1.53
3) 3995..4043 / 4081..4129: 1.53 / 1.78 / 0.87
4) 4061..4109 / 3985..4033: 1.24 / 1.14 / 1.59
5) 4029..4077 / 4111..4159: 1.71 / 1.82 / 1.36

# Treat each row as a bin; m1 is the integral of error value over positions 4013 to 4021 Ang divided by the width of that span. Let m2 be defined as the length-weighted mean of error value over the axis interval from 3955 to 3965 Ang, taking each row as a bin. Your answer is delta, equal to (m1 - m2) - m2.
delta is -0.06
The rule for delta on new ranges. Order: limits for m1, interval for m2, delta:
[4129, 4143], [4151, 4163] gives -0.09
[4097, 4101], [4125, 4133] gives -0.12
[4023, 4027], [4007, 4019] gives -0.22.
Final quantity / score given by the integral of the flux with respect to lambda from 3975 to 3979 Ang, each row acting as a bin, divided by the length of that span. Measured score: 0.86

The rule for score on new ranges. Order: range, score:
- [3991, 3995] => 1.24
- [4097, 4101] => 0.64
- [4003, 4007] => 1.10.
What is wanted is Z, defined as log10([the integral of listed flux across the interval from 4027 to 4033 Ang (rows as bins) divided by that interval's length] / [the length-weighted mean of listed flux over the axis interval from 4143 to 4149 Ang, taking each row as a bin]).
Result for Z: -0.03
